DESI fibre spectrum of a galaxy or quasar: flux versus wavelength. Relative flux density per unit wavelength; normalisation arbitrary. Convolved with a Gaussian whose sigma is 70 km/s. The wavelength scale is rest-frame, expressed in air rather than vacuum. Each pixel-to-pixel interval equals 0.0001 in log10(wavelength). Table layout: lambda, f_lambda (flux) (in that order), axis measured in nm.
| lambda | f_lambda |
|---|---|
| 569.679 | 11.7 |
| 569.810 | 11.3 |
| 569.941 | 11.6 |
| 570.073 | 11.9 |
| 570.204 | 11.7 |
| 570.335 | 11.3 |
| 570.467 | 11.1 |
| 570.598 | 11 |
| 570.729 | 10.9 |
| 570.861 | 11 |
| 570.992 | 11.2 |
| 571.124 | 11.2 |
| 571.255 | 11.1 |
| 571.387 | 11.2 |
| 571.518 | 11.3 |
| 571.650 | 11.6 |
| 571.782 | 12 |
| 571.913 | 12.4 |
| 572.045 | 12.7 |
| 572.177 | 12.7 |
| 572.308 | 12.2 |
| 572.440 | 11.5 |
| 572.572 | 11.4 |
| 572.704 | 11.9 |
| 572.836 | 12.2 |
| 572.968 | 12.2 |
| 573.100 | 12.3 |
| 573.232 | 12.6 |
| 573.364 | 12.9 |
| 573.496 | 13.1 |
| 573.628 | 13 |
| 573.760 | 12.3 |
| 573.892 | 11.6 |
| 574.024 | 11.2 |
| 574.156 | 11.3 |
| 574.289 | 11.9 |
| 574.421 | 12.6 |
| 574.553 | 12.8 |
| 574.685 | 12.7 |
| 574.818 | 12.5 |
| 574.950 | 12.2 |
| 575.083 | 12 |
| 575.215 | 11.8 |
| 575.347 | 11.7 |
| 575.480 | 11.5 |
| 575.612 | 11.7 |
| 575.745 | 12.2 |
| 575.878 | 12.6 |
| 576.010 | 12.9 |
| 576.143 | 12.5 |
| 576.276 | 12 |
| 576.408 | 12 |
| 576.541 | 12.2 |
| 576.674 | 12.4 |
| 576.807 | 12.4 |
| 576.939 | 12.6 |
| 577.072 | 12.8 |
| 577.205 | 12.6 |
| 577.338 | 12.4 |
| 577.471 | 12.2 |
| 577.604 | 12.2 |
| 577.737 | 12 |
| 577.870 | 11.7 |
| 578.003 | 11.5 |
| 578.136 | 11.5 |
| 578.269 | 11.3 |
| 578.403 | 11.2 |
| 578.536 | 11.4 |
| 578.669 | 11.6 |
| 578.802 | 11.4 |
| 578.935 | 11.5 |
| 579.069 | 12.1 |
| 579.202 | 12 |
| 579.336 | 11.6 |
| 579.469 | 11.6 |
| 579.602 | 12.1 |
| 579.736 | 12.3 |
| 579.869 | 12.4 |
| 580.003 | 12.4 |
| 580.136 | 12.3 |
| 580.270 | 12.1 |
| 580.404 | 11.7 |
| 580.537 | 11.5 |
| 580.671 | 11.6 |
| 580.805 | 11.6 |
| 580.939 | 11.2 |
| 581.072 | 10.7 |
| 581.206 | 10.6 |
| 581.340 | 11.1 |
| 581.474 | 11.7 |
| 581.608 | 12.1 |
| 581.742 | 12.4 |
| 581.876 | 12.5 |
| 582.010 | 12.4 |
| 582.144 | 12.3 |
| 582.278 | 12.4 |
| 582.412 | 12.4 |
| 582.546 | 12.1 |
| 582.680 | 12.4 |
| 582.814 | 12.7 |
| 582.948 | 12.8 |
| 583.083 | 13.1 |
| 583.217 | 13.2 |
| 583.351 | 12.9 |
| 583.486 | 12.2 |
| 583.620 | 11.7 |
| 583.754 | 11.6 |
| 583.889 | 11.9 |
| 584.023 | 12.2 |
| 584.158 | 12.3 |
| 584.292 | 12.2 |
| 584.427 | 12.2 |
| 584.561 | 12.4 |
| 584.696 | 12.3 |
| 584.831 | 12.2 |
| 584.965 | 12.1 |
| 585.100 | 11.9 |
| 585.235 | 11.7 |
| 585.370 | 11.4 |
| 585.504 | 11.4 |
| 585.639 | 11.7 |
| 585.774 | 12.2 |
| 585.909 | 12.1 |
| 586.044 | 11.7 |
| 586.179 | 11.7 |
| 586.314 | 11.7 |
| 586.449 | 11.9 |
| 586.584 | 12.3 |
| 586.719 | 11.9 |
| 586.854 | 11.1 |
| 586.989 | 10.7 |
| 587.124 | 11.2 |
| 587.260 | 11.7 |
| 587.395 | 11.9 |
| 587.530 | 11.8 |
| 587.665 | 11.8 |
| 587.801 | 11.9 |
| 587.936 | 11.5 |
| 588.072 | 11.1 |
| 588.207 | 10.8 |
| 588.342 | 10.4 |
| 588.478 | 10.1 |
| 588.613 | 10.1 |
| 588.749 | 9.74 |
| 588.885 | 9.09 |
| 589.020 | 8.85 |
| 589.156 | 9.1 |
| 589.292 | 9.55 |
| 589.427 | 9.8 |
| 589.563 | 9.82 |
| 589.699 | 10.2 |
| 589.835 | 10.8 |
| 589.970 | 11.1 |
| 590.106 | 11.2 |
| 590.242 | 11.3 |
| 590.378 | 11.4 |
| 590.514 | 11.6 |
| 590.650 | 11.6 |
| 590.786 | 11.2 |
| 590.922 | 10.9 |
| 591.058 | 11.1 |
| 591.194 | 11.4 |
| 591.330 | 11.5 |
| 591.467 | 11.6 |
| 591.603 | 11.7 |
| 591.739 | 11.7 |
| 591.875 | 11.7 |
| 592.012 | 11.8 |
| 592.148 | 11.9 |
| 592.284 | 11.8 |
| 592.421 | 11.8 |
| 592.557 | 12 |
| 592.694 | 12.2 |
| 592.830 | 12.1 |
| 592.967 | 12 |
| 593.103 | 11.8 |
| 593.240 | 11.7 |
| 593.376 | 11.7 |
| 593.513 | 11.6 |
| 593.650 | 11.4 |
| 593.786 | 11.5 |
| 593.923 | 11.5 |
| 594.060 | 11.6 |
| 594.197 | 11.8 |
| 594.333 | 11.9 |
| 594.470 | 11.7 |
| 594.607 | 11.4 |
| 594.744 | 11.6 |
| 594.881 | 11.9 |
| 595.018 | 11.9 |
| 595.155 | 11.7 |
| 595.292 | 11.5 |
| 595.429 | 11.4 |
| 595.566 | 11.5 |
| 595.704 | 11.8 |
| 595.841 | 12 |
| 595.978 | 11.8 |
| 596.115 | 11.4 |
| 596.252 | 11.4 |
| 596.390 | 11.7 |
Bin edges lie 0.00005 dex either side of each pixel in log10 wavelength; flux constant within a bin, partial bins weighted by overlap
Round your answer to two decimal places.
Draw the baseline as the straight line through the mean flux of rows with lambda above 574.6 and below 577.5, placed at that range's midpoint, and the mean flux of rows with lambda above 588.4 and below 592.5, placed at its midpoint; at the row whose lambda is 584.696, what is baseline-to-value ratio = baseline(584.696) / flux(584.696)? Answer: 0.93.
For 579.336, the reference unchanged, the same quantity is 1.03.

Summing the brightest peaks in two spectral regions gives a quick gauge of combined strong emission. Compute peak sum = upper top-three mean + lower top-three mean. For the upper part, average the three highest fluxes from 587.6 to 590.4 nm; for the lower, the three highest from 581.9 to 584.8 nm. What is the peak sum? 24.8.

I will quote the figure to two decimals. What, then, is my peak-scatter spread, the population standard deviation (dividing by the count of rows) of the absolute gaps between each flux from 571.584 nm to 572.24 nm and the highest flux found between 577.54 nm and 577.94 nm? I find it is 0.17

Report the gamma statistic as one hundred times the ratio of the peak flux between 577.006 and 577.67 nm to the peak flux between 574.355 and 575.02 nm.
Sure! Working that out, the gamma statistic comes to 100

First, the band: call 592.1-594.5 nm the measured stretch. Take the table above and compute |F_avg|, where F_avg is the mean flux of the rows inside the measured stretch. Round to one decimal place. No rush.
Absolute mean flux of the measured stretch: 11.8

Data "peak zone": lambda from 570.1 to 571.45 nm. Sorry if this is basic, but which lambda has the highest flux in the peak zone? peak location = 570.204 nm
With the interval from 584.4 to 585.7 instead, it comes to 584.561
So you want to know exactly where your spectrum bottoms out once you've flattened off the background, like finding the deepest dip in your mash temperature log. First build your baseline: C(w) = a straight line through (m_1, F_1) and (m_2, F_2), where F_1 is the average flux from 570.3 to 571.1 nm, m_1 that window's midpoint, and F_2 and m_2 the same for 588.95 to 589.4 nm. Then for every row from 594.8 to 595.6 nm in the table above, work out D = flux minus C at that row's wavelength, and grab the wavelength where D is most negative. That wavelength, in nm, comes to 595.429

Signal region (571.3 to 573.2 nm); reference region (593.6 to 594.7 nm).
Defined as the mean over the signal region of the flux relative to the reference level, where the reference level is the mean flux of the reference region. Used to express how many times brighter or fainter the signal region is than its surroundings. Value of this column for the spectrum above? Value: 1.03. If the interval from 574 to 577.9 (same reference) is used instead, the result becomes 1.05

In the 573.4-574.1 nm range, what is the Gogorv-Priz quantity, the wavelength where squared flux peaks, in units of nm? 573.496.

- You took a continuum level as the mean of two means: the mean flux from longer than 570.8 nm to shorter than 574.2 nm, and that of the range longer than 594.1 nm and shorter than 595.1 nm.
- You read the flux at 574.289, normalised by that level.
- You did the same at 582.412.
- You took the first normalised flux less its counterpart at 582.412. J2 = -0.042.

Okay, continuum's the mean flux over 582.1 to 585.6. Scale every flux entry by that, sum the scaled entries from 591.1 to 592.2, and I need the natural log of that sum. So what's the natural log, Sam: 2.03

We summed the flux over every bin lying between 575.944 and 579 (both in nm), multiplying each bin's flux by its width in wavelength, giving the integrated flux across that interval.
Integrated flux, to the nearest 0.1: 36.7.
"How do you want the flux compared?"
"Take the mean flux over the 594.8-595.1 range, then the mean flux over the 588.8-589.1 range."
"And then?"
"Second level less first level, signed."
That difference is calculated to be -2.9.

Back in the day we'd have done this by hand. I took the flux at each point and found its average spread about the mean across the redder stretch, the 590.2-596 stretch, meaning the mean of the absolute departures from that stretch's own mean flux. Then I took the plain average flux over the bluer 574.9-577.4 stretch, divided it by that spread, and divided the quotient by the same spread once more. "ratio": 289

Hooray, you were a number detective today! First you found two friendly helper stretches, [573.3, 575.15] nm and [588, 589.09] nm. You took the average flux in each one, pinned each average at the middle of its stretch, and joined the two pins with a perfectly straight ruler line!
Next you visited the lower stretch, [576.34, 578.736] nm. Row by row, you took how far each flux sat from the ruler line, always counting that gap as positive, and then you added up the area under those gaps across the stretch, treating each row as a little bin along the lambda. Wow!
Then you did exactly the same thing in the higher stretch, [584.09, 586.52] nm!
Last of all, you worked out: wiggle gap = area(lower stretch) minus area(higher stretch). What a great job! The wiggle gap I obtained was -2.51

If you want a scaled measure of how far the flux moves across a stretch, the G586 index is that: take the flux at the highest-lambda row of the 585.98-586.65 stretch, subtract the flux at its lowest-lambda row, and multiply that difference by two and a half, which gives 1.5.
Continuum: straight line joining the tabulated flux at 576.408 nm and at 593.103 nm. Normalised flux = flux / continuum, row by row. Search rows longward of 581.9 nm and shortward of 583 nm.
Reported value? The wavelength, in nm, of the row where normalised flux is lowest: 582.546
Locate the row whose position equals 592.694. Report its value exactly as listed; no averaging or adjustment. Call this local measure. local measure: 12.2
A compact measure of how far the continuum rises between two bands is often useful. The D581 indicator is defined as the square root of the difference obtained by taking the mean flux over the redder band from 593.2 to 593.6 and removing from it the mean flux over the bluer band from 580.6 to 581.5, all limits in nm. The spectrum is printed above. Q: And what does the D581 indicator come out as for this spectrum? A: 0.7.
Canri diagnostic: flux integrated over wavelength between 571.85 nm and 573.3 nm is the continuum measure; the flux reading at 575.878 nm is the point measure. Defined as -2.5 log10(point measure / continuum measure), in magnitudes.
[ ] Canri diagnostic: 0.37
